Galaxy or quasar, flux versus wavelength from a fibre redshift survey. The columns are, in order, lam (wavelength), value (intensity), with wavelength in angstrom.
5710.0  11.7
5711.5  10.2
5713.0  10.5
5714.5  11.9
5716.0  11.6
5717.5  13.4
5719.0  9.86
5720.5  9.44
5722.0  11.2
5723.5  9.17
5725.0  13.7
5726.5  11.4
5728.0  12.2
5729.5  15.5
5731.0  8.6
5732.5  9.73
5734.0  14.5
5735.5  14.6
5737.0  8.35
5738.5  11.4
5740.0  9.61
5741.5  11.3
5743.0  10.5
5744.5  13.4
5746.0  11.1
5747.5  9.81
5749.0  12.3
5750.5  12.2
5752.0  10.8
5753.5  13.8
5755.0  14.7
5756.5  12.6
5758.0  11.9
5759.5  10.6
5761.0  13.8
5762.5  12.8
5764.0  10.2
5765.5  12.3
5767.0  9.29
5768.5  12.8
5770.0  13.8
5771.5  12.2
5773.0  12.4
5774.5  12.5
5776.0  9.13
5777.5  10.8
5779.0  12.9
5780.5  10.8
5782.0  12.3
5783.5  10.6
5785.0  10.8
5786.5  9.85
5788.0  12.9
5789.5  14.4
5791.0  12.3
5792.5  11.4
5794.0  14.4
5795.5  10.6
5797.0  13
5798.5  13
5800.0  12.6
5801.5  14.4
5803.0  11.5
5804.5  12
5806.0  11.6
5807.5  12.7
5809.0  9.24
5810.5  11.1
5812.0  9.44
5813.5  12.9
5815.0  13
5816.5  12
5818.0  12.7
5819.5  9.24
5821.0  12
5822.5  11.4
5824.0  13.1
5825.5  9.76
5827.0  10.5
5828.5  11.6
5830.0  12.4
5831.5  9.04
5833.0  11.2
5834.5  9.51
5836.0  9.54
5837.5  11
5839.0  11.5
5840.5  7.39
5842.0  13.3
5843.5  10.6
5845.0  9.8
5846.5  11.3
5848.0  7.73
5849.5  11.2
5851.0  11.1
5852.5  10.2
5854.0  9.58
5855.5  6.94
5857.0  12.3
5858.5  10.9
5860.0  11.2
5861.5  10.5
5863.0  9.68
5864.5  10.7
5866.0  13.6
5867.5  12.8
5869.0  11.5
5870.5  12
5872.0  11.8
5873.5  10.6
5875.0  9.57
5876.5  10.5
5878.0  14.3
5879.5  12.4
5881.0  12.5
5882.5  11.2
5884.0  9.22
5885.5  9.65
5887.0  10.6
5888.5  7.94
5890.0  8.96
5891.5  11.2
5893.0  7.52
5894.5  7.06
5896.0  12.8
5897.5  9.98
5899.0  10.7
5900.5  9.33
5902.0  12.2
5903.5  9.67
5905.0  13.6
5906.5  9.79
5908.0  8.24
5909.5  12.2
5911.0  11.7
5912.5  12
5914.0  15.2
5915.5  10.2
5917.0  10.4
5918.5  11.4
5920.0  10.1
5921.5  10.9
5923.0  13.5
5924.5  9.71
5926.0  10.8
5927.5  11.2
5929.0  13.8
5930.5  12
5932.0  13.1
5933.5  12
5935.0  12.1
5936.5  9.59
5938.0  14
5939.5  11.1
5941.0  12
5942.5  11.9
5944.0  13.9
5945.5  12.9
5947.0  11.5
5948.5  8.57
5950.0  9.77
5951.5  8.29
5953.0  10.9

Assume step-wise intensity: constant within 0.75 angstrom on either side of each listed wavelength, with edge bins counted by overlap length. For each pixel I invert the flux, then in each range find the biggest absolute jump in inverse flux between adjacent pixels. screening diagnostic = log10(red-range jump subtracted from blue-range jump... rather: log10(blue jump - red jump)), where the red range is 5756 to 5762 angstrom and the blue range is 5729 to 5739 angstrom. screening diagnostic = -1.5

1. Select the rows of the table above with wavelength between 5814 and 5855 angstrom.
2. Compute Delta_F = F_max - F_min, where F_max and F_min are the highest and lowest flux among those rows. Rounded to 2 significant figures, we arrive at 5.9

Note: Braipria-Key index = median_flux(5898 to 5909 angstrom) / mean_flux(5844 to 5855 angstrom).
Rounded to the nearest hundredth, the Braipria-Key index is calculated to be 0.97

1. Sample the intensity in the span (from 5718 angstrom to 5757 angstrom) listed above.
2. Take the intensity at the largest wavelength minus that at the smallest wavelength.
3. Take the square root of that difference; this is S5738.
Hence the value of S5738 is 1.7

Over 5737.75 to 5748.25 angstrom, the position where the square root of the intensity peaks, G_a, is 5744.5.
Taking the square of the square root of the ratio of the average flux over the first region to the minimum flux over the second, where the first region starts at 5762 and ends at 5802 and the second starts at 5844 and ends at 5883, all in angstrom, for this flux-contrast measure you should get 1.7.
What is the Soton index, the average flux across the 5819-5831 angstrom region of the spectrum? 11.2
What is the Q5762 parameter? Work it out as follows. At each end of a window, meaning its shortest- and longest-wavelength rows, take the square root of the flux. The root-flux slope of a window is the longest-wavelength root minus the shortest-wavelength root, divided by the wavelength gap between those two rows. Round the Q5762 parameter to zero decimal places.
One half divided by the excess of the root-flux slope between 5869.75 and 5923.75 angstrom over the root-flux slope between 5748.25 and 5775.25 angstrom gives 173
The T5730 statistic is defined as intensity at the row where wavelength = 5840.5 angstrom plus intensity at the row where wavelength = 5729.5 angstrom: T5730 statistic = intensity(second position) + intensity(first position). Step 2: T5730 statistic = 22.9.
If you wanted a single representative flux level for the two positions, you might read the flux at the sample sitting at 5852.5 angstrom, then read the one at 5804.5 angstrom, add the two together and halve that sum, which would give 11.1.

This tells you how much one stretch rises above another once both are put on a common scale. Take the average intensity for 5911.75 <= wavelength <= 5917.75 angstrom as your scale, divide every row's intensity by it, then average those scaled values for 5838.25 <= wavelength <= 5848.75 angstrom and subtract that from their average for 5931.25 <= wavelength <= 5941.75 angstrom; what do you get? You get 0.15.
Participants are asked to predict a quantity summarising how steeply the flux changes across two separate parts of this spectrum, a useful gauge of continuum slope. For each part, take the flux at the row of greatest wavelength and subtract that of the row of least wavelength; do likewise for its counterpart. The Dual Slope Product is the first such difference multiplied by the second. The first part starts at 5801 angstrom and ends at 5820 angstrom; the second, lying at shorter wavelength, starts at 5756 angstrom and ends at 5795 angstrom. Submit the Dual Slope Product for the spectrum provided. -9.3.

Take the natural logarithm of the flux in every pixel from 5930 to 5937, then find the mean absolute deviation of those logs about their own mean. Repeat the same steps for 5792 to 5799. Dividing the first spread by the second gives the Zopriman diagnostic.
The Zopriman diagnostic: 0.82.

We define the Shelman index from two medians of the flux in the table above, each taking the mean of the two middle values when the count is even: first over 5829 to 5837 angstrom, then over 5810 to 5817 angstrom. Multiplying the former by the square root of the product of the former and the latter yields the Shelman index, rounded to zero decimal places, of 102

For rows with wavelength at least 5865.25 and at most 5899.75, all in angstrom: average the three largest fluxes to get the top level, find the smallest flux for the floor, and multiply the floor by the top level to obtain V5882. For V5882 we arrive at 96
